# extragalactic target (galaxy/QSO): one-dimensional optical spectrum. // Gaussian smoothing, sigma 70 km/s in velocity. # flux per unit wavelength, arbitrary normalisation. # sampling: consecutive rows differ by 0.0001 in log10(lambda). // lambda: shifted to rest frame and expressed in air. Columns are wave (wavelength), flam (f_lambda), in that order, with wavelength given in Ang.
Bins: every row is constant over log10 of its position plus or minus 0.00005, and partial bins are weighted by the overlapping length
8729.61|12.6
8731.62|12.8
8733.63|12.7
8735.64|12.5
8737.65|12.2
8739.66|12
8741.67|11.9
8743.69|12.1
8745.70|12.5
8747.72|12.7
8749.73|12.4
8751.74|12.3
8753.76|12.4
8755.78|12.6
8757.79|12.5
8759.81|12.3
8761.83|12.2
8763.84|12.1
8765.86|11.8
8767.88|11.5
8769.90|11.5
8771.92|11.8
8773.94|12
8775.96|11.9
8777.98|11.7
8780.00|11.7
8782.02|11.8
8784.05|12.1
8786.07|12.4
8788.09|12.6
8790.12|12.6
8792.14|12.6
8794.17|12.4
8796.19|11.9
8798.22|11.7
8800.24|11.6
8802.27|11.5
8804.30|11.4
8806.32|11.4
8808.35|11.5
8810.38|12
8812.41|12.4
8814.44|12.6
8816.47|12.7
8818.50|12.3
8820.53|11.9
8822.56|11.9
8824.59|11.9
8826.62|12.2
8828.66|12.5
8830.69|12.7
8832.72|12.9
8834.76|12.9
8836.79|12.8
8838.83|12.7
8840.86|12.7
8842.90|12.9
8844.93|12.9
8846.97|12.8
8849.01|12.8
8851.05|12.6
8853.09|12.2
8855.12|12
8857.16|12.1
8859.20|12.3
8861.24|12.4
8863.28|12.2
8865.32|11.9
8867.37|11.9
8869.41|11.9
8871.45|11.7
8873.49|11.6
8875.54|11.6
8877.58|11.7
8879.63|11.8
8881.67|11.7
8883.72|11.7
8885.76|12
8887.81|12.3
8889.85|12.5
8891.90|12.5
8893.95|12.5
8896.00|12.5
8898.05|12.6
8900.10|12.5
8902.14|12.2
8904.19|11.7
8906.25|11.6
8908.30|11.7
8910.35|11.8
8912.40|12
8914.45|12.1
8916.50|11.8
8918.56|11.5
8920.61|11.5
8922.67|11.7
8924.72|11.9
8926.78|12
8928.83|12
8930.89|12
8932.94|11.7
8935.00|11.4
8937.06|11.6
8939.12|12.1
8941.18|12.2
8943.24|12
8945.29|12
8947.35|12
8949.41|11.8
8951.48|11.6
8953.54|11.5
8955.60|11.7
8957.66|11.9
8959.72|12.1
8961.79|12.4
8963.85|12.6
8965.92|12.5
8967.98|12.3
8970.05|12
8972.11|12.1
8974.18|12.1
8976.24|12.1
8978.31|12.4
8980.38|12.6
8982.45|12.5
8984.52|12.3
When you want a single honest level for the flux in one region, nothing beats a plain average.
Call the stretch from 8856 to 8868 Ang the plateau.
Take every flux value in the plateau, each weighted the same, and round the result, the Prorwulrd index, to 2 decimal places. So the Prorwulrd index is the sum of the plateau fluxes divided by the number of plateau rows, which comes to 12.13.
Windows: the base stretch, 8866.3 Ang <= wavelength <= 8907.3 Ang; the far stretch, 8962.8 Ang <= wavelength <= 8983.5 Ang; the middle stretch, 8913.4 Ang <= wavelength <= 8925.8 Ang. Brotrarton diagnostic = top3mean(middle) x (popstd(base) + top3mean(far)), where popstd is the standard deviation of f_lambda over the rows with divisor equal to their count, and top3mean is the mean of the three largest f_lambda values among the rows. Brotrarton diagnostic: 154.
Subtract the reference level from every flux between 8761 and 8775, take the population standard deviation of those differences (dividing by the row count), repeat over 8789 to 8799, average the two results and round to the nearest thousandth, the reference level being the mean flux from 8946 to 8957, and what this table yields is 0.314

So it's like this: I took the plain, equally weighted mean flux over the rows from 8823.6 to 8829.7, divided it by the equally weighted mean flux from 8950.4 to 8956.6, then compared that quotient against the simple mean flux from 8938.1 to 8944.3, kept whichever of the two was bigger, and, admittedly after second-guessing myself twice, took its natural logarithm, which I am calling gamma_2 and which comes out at 2.49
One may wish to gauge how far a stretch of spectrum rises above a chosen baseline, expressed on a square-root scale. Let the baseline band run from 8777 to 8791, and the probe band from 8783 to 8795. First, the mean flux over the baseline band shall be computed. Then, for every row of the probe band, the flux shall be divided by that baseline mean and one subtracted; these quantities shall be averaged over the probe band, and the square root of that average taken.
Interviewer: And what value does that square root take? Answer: 0.16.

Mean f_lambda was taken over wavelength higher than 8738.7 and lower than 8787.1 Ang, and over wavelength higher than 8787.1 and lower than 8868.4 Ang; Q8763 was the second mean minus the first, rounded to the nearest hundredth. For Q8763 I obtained 0.19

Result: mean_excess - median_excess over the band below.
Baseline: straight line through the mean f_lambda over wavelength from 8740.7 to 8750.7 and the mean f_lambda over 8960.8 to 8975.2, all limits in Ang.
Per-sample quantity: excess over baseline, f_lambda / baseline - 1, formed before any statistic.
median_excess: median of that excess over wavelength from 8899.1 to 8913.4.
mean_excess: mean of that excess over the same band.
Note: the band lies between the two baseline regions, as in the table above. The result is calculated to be 0.010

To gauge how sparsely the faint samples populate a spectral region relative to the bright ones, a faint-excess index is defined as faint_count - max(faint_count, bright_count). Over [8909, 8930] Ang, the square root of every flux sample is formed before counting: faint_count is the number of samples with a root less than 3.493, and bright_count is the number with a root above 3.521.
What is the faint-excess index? 0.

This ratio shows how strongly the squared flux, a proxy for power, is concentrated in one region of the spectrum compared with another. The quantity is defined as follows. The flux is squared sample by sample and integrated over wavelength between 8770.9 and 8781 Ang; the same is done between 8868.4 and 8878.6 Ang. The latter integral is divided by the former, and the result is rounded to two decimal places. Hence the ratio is 0.99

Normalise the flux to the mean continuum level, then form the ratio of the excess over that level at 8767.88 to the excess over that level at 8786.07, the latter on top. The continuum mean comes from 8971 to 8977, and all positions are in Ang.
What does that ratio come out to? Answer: -0.5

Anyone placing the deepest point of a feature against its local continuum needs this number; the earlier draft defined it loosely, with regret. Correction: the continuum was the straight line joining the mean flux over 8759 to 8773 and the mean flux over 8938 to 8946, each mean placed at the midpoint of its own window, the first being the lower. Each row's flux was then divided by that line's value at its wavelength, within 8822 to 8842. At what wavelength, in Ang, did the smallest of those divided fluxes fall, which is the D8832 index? 8824.59 Ang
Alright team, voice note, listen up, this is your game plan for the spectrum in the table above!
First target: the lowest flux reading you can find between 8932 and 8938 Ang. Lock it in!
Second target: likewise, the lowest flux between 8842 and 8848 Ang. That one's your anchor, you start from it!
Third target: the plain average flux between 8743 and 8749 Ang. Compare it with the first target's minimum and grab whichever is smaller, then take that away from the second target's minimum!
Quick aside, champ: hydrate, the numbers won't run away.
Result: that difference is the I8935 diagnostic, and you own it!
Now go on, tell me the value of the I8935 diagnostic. 1.4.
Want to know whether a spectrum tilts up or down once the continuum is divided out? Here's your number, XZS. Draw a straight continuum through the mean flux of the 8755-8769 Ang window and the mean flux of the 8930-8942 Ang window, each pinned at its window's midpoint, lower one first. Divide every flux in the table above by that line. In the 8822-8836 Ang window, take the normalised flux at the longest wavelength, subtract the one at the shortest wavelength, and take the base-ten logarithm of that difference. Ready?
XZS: -1.1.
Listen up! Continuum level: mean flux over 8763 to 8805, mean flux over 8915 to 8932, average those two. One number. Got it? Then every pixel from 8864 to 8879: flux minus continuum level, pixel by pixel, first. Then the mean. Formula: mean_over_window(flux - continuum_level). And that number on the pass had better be -0.11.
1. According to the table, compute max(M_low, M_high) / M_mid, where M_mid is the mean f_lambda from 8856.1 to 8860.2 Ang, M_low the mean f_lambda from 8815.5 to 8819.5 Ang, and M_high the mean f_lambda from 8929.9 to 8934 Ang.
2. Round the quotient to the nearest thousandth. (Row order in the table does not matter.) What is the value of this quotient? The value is 1.025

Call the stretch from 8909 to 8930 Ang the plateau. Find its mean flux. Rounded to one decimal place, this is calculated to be 11.8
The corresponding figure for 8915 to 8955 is 11.8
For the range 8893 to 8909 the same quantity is 12.2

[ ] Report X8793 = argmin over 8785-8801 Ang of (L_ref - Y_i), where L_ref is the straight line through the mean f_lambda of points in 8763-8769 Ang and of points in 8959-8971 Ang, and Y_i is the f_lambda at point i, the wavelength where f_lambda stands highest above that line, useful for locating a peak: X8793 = 8788.09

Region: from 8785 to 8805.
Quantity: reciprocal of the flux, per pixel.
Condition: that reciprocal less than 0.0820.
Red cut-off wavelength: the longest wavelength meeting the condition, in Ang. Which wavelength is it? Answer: 8794.17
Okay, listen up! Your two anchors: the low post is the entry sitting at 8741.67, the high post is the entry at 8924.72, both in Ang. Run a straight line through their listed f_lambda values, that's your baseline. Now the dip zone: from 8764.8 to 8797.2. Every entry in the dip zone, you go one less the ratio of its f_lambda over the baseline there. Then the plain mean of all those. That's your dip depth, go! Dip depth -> -0.0100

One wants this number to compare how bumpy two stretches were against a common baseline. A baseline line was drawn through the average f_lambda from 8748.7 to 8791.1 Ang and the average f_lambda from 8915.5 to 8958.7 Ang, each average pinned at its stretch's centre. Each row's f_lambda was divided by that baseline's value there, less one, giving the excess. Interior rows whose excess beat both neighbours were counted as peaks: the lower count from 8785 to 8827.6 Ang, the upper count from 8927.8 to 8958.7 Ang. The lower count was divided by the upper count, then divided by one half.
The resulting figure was 1.3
